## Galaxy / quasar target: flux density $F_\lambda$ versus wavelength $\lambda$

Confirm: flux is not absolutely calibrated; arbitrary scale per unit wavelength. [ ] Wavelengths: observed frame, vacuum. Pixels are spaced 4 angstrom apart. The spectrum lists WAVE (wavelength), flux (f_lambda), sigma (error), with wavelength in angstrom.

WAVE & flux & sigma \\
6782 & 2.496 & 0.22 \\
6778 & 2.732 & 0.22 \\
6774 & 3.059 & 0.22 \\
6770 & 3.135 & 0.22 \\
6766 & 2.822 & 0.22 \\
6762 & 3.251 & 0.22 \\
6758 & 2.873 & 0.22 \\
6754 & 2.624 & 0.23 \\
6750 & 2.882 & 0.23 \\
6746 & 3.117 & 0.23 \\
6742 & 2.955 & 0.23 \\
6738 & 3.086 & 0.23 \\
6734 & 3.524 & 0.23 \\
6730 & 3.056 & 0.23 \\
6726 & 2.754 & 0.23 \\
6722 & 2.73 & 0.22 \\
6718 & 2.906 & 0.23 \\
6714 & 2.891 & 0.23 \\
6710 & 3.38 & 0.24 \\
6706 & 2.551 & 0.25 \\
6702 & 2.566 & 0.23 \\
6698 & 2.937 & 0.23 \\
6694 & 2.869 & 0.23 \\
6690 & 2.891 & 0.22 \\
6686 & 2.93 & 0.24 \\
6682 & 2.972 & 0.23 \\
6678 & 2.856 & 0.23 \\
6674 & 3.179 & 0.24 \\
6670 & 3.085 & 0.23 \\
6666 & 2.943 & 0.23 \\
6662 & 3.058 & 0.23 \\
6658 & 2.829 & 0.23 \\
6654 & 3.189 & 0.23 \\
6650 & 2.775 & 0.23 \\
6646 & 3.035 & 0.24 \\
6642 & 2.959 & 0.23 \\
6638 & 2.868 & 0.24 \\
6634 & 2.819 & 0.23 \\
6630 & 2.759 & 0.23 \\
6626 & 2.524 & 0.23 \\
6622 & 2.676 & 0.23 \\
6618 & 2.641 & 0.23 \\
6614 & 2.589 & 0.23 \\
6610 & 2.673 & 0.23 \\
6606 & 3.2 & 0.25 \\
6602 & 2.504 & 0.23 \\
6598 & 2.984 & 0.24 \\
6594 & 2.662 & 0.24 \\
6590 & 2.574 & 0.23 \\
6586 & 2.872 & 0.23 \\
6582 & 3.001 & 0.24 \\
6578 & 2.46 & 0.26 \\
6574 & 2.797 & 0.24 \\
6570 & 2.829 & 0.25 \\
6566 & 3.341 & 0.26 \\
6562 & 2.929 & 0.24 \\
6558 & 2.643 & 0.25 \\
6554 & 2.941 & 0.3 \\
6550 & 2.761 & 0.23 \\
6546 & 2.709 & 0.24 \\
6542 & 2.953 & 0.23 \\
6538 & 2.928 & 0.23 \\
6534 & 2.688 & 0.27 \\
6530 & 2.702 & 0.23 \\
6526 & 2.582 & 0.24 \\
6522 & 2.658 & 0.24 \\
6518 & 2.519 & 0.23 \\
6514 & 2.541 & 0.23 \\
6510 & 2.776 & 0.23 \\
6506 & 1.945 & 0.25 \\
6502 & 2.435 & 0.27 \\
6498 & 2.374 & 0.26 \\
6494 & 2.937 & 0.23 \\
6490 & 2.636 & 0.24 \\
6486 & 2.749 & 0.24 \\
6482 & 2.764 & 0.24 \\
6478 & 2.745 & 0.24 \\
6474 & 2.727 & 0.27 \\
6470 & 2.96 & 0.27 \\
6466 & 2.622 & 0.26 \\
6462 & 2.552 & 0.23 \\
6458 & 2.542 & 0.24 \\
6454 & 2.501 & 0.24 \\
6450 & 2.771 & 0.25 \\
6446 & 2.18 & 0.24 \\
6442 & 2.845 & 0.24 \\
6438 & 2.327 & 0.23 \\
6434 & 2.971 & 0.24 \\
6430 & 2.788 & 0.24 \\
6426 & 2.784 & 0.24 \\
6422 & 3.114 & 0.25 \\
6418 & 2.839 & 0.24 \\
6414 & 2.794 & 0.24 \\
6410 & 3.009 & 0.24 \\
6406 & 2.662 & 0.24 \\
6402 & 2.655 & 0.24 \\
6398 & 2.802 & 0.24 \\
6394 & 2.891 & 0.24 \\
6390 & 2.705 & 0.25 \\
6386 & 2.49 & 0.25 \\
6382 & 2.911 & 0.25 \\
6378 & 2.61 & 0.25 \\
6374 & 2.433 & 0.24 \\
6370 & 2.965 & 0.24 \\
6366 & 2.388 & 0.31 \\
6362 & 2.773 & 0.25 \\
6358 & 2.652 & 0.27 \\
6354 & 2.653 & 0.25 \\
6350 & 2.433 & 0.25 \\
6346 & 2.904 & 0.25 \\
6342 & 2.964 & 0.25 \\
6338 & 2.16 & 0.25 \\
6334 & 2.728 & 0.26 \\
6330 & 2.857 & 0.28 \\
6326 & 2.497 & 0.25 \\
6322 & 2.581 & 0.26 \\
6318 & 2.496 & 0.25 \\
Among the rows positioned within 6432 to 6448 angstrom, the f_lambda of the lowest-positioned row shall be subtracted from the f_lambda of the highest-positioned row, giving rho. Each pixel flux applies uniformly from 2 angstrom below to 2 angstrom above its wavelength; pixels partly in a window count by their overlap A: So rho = -0.8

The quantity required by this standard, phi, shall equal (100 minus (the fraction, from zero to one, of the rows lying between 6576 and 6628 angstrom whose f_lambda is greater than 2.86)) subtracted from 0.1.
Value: -99.6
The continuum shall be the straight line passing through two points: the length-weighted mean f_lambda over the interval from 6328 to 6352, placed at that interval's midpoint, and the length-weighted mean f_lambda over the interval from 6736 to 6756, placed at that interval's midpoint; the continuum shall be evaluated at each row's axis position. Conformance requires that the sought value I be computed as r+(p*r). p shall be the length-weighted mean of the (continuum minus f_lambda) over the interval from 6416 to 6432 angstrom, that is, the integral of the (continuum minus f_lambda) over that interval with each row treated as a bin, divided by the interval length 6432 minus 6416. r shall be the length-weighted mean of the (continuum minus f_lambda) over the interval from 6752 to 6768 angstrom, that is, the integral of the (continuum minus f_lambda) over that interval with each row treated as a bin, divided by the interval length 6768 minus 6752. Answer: 0.04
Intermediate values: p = -0.15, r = 0.05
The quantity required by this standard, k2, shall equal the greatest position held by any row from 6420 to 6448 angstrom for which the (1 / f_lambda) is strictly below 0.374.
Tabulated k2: 6442 angstrom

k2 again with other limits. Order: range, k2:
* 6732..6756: 6750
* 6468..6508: 6494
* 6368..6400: 6398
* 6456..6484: 6482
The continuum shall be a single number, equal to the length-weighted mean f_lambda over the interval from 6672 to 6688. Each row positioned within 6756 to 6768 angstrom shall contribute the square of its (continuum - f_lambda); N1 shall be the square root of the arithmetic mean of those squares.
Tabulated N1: 0.19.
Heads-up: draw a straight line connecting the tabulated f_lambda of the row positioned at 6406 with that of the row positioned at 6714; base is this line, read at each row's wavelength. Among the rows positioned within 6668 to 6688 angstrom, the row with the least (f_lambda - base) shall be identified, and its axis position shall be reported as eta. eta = 6678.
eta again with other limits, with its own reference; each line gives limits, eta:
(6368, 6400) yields 6374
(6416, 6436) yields 6426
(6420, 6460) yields 6446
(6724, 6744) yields 6726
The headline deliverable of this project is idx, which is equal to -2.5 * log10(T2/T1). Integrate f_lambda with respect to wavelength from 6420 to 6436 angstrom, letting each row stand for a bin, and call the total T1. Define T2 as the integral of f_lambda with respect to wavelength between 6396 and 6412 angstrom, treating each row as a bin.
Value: 0.05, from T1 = 47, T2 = 44.5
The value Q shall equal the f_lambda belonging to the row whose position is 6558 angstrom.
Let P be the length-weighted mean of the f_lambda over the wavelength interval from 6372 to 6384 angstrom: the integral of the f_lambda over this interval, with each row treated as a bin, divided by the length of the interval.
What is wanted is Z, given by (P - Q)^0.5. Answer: 0.1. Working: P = 2.65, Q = 2.643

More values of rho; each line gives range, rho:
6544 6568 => 0.6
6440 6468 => -0.2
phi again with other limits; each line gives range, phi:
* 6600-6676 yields -99.4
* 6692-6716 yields -99.2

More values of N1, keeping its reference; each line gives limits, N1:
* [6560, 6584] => 0.28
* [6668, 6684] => 0.13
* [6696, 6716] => 0.33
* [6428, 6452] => 0.44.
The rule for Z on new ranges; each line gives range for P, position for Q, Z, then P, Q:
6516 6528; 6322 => 0.1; 2.59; 2.581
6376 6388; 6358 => 0.1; 2.67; 2.652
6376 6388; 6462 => 0.3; 2.67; 2.552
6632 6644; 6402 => 0.5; 2.88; 2.655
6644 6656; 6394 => 0.3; 3.00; 2.891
